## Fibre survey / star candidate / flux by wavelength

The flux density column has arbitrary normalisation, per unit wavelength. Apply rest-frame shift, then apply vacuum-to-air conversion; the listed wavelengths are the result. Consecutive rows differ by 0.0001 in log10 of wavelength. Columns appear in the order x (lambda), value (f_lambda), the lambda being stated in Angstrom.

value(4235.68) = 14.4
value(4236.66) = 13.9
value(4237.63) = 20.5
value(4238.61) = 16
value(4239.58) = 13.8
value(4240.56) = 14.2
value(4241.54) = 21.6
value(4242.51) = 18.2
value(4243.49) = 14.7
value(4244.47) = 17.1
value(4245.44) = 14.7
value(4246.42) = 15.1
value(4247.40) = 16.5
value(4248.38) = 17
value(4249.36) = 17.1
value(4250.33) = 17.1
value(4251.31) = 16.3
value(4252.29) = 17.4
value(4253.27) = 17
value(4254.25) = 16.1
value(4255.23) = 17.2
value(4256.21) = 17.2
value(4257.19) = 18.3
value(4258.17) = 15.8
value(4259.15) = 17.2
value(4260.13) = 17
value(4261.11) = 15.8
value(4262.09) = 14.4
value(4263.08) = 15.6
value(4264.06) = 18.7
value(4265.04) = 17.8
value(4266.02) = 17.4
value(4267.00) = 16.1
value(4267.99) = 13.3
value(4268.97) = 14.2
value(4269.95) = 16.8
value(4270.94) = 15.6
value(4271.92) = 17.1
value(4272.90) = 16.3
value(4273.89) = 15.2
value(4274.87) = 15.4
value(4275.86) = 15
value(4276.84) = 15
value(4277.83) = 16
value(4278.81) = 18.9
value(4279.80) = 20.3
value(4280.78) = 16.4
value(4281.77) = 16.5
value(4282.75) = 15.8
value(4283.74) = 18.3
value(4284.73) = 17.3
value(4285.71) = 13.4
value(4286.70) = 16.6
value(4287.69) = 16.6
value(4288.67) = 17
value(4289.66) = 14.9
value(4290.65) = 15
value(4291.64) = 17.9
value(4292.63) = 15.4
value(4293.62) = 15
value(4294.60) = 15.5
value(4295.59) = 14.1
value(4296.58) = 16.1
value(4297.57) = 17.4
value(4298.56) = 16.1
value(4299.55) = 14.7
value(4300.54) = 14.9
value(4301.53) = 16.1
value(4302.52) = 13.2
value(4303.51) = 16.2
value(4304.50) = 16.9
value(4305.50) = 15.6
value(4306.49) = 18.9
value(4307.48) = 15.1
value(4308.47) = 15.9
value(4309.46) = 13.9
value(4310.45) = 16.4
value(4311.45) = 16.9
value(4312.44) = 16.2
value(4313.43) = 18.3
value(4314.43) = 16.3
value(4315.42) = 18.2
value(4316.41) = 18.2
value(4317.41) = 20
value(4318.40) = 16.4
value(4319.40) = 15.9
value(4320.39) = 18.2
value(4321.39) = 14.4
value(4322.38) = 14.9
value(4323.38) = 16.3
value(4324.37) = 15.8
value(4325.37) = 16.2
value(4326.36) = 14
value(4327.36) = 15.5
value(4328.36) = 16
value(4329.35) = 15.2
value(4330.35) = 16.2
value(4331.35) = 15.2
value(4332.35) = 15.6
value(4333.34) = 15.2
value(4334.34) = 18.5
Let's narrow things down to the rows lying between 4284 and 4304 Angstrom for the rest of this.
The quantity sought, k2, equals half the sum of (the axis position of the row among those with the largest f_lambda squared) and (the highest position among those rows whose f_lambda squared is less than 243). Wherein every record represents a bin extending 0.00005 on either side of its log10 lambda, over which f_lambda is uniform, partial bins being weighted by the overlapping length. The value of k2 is 4297.1 Angstrom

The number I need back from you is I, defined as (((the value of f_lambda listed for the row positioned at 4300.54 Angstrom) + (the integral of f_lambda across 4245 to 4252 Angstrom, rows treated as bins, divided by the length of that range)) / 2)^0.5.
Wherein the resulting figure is 3.95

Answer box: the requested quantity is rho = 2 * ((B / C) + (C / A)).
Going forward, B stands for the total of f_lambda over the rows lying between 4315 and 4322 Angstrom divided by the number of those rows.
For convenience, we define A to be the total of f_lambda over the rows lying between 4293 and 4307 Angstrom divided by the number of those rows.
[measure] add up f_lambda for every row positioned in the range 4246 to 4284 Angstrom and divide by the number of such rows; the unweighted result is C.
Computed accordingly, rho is 4.19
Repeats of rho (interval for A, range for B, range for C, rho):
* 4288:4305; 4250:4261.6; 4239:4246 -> 4.15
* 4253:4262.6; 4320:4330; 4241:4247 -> 3.89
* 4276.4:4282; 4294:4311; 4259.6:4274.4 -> 3.83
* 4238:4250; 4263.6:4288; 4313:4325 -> 4.01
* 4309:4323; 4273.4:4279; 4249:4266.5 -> 3.90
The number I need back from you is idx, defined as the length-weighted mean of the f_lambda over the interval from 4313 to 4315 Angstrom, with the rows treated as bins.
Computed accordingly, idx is 17.3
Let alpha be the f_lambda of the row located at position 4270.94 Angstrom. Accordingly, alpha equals 15.6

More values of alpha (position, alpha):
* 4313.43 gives 18.3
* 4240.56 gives 14.2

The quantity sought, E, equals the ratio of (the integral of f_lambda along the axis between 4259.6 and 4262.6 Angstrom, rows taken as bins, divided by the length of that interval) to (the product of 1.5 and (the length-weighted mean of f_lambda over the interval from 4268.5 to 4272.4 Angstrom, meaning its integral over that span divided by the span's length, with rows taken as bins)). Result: 0.658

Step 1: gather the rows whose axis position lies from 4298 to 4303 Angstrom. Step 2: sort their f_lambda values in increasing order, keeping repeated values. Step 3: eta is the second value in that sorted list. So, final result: 14.7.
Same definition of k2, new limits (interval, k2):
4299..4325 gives 4319.9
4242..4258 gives 4251.8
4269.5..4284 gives 4278.3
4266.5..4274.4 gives 4272.9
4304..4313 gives 4308.0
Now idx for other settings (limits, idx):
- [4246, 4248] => 15.9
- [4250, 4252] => 16.7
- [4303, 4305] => 16.5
